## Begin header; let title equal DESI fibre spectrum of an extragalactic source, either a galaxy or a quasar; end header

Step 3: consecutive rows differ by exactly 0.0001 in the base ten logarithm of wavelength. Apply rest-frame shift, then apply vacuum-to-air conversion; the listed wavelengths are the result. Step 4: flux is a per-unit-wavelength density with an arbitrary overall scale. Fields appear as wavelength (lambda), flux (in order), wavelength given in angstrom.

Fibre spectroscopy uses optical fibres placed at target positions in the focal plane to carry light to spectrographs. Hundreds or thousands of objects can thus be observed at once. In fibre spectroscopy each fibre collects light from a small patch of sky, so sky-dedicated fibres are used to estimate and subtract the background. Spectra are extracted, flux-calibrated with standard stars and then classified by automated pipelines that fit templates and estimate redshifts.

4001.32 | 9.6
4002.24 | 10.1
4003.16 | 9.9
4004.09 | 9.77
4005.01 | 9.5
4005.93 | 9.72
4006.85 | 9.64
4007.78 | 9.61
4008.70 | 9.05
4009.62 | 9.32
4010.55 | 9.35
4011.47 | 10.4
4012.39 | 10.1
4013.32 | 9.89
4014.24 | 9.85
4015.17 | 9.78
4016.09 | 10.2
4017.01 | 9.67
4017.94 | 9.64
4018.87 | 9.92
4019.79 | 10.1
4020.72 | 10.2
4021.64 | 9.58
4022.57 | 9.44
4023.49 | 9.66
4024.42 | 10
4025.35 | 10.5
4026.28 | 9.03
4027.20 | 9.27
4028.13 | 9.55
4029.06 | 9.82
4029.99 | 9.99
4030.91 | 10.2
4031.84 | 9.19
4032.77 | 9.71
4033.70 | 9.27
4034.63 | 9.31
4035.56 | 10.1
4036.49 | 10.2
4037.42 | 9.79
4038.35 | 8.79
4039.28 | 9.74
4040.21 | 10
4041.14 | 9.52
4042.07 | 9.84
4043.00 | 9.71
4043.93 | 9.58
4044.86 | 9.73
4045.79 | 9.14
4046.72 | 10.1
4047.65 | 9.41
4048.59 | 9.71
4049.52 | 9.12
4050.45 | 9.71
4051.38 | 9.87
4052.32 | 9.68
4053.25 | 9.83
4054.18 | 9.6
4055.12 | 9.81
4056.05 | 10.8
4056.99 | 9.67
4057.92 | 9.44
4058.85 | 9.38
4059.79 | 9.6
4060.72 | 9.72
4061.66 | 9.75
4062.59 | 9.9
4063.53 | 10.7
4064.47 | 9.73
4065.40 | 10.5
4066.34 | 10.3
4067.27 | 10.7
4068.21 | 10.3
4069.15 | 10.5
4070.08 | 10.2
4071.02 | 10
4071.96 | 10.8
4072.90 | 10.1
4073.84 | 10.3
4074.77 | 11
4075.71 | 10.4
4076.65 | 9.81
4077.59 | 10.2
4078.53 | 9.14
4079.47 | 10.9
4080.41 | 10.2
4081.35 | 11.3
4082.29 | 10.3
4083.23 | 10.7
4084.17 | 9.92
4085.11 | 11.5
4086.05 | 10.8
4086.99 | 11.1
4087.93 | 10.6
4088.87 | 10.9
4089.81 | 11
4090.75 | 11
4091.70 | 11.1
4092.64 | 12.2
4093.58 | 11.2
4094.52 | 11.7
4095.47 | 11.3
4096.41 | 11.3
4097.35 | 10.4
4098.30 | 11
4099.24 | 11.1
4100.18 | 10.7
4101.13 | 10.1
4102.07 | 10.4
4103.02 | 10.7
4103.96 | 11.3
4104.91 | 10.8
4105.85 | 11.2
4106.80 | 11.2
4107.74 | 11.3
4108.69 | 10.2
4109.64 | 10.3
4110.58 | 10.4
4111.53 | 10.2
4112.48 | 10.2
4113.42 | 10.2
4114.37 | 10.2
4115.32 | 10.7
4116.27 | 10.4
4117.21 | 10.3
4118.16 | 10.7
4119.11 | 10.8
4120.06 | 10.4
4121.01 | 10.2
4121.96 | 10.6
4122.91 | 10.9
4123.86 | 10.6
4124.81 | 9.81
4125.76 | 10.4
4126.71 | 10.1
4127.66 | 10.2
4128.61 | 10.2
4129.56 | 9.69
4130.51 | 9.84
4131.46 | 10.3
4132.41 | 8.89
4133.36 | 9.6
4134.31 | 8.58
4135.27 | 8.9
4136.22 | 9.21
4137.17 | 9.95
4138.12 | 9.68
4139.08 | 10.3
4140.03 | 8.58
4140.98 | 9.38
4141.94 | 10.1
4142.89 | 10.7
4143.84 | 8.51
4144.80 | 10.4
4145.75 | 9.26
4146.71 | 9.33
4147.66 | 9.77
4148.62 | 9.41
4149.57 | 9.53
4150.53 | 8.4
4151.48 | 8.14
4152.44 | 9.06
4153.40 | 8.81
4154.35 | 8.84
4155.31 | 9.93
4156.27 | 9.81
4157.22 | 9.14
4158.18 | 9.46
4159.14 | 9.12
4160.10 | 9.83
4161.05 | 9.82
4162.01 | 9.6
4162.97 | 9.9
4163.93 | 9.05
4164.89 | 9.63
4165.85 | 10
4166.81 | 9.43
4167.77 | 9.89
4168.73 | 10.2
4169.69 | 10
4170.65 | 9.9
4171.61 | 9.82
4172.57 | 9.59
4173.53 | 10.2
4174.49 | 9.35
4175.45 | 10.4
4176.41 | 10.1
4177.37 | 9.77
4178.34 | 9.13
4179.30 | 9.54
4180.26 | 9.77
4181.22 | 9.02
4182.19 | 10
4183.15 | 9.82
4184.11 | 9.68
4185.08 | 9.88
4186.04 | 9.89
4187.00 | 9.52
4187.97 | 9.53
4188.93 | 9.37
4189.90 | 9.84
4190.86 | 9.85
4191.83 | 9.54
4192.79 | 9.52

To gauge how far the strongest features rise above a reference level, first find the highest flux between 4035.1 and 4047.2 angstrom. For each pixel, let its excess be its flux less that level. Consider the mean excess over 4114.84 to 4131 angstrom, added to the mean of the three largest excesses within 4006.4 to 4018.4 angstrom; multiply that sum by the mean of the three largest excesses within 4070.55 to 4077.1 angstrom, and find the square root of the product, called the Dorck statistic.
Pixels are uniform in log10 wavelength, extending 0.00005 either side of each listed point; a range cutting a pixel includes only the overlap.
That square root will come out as 0.31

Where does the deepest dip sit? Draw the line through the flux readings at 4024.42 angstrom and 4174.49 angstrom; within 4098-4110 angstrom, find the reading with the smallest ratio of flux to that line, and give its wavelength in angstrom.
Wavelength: 4101.13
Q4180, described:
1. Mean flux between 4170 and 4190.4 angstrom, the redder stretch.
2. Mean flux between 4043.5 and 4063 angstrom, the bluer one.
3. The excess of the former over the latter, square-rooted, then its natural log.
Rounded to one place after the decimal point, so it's -1.8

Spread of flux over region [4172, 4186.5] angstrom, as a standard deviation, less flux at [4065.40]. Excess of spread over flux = -10.1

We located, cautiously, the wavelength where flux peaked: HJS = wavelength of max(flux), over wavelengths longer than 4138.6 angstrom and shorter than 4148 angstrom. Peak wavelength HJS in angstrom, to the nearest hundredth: 4142.89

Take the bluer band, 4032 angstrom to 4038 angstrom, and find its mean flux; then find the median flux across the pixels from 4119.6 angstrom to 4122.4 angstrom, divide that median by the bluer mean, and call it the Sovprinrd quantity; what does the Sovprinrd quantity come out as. 1.07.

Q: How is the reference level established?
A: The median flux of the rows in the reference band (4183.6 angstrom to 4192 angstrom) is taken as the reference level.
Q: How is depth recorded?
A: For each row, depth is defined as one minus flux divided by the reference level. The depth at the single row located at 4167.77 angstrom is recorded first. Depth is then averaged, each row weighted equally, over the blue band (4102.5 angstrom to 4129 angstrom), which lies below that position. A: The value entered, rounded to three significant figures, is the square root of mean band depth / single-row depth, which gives 2.00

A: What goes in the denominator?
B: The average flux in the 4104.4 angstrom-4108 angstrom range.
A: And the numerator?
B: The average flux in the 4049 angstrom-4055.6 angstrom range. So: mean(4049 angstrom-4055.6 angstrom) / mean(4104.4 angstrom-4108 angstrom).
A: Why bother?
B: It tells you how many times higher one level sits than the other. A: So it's 0.87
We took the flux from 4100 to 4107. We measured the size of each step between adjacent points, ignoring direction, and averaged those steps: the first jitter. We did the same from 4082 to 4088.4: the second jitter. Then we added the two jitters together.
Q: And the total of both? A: 1.1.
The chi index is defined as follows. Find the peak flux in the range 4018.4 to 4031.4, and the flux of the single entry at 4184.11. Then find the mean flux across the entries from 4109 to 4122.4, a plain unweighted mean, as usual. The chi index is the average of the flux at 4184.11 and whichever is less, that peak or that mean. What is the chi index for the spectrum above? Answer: 10.0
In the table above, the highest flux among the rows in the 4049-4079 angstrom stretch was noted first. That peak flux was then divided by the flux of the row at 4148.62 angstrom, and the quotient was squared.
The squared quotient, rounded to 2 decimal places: 1.37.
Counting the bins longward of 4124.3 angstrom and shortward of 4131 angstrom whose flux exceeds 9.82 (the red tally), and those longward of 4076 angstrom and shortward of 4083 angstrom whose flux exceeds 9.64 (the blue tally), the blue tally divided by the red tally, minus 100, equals -98.8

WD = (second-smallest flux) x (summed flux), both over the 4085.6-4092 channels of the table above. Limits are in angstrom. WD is 826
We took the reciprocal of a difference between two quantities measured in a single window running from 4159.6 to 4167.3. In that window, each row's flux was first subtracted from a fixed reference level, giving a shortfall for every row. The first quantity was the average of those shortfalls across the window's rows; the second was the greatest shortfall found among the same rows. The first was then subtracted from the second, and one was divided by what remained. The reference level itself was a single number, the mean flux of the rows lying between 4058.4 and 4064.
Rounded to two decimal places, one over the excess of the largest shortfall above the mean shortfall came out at 1.65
